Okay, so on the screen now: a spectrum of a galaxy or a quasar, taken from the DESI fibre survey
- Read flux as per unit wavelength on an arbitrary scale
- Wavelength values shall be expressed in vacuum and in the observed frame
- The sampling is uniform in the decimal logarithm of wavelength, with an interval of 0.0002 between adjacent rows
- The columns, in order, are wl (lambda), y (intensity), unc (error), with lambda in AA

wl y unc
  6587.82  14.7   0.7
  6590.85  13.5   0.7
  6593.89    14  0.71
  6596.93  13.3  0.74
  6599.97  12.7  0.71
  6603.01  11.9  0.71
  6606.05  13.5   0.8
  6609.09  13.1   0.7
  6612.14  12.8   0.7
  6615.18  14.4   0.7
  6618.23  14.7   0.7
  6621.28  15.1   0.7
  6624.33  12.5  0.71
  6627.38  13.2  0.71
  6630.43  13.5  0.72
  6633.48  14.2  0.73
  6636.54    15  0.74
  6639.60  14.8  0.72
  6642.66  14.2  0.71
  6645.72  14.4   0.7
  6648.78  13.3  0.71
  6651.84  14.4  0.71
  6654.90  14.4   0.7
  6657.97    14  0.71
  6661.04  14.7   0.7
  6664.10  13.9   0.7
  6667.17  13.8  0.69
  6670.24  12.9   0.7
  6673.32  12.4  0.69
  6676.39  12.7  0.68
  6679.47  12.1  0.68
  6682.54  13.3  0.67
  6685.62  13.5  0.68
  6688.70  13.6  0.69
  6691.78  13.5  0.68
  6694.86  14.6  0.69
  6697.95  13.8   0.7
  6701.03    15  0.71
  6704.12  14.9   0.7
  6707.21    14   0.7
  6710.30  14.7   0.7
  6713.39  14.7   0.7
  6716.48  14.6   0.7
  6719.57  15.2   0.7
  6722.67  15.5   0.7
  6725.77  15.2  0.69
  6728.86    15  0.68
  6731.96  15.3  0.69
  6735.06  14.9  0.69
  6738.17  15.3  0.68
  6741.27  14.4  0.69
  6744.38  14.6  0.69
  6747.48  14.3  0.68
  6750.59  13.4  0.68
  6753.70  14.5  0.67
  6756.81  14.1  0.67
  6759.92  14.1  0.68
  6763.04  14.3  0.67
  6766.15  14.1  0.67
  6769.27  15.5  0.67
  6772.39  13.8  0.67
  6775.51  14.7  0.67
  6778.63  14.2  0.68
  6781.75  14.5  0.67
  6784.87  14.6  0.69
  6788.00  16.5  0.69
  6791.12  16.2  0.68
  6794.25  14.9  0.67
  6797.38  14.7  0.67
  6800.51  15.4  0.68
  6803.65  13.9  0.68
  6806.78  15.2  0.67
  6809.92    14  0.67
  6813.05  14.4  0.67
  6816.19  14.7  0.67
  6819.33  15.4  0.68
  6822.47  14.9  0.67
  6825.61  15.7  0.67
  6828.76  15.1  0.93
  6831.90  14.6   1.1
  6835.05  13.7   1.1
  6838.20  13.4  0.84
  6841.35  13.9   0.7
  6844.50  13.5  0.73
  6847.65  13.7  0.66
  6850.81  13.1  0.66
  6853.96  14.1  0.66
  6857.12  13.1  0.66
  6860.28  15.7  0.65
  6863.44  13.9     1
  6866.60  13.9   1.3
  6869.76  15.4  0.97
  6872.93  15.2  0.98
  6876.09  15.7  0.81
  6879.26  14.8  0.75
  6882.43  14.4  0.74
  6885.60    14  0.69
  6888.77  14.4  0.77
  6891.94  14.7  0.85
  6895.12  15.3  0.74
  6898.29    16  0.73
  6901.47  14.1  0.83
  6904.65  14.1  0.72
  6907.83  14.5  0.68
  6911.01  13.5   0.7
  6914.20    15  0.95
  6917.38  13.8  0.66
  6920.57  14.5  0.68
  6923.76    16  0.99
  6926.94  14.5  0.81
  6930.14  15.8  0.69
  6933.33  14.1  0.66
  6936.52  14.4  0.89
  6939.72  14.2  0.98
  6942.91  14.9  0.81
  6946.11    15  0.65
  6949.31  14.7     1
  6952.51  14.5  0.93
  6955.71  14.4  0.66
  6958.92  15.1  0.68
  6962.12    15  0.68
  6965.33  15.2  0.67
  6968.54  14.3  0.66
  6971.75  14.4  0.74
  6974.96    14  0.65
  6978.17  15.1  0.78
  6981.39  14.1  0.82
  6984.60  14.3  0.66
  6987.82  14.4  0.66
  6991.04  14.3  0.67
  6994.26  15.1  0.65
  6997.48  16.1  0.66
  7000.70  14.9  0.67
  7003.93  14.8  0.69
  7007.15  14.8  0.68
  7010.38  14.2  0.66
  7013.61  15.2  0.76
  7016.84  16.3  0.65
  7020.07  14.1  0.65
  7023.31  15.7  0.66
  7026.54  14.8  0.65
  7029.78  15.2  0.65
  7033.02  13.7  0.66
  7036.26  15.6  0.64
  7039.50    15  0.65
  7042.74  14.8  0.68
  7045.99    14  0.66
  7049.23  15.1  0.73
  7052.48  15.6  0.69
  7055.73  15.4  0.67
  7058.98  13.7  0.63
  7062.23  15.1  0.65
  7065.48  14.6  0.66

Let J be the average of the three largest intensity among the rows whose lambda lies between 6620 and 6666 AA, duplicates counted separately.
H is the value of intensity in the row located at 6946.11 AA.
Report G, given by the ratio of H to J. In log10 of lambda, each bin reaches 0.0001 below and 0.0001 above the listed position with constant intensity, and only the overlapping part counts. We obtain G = 1.00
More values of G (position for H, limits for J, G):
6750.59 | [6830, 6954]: 0.84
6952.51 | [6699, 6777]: 0.94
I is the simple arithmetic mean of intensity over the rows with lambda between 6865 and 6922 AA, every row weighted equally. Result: 14.6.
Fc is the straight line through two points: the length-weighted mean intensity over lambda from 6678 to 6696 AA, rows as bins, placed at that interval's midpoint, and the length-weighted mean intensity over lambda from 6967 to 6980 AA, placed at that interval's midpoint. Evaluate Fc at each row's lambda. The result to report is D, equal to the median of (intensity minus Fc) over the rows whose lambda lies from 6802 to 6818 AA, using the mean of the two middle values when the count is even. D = 0.5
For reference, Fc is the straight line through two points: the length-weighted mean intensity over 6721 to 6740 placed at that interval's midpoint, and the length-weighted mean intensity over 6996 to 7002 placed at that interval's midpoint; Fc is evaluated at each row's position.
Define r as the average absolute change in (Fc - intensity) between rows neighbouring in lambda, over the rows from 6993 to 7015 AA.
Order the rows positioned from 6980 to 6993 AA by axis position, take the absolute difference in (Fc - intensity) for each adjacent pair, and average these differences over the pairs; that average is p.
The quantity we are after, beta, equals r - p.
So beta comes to 0.5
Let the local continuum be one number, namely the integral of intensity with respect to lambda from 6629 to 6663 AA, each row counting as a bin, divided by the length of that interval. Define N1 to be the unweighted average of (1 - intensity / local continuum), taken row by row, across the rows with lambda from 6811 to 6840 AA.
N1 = -0.028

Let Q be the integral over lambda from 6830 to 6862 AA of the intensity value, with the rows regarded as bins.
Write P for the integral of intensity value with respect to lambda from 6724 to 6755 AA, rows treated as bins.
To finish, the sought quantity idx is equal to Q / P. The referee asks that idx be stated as 0.98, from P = 456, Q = 445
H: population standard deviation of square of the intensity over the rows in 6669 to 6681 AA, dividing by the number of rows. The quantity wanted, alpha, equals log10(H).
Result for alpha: 0.88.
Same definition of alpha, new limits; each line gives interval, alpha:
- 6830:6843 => 1.09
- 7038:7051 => 1.10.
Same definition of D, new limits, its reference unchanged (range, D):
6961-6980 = 0.3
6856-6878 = 1.1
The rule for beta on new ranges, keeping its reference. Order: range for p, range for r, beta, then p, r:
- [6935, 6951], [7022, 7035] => 0.6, 0.33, 0.9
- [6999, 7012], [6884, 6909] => 0.4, 0.24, 0.6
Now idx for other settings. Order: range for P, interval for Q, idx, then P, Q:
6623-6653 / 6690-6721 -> 1.07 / 419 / 449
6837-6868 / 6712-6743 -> 1.08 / 429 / 465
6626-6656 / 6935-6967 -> 1.11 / 424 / 472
